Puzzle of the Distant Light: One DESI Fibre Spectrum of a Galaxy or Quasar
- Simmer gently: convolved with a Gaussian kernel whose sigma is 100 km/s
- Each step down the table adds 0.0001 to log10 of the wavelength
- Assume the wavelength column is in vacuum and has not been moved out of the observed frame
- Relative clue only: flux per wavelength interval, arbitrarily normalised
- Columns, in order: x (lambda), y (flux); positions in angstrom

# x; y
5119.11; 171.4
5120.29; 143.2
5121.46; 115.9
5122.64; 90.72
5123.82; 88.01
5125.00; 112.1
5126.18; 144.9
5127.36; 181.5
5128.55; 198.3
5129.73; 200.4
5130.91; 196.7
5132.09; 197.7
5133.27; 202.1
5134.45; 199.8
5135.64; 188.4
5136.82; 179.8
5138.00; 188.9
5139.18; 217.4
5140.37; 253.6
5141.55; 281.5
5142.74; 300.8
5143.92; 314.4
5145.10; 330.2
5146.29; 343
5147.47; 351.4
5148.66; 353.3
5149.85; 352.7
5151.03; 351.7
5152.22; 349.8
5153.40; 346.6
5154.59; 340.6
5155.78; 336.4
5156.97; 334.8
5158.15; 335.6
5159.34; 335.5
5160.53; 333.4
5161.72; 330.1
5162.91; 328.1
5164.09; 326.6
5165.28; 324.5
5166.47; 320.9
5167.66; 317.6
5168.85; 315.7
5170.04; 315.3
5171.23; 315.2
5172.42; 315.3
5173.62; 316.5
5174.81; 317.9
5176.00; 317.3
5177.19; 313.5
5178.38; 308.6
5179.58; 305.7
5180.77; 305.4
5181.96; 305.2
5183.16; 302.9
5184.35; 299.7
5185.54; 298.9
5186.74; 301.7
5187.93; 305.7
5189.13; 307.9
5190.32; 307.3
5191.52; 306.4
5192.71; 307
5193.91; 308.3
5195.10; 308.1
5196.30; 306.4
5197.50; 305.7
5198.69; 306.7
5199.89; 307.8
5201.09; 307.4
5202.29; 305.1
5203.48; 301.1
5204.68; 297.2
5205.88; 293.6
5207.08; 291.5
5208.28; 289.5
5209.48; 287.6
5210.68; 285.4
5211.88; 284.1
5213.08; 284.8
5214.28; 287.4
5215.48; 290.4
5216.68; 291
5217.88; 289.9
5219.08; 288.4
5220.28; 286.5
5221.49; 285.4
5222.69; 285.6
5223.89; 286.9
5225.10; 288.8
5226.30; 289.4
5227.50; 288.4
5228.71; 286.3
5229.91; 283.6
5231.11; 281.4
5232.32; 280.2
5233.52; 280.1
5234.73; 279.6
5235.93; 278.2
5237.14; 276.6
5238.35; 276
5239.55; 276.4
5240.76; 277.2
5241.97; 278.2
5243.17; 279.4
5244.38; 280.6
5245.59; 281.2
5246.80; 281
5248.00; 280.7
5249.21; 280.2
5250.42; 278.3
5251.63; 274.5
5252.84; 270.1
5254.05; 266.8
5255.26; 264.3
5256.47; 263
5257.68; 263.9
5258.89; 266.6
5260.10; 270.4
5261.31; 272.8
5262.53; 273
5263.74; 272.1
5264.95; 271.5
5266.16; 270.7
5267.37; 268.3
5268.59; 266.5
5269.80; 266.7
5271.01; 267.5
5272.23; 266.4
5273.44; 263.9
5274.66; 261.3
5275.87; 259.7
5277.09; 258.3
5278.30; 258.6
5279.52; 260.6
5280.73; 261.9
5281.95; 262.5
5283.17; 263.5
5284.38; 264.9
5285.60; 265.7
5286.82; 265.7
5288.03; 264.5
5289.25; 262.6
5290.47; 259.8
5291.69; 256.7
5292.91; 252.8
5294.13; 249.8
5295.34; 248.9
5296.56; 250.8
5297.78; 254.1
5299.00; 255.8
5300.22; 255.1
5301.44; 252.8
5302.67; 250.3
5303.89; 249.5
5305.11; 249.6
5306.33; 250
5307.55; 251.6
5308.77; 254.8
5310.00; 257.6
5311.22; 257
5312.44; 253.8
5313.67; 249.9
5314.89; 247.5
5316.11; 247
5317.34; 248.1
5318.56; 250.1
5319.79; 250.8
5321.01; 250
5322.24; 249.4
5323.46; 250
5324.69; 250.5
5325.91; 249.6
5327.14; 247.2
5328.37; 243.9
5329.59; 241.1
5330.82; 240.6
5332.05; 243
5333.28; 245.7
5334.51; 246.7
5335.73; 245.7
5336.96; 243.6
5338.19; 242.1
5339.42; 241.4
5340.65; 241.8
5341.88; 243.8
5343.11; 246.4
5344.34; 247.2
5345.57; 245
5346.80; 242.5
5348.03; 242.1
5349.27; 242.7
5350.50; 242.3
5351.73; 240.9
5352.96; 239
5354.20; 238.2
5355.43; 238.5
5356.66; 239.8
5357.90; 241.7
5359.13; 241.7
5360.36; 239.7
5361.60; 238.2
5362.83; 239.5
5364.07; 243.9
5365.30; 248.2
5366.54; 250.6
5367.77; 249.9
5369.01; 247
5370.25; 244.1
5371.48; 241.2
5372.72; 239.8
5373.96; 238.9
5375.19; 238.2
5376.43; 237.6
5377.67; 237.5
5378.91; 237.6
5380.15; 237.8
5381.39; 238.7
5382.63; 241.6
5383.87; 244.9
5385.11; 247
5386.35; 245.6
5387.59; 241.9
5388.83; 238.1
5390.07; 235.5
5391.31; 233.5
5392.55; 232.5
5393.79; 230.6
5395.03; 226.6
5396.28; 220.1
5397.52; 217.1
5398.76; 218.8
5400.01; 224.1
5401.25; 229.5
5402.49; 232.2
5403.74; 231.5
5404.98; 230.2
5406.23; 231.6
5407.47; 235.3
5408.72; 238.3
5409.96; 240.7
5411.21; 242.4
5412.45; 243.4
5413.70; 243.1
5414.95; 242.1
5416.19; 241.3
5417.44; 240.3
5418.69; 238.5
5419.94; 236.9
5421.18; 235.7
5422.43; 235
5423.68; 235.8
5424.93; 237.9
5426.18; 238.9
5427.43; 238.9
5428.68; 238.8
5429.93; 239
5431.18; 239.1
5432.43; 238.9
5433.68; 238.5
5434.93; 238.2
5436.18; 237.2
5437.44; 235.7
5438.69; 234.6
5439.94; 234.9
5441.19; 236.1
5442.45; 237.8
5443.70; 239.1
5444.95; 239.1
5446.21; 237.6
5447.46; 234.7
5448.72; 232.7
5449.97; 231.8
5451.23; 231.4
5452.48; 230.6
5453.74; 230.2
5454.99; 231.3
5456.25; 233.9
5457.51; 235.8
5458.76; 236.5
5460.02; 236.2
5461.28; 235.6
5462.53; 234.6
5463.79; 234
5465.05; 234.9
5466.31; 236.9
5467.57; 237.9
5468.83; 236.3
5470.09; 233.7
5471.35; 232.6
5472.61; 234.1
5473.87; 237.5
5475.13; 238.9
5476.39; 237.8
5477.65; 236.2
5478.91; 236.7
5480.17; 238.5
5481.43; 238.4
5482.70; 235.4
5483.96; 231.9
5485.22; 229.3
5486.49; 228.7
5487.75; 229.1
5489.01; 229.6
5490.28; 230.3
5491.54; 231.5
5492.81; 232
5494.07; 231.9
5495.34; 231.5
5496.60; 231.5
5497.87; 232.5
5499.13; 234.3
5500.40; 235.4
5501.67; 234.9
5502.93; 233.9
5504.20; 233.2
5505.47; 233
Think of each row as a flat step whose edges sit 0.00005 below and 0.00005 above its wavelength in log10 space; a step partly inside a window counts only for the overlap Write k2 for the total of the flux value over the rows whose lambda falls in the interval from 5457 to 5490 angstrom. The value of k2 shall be 6107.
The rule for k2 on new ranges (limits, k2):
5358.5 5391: 6285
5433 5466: 6113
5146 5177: 8626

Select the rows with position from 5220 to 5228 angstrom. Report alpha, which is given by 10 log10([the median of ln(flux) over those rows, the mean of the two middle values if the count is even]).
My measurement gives 7.53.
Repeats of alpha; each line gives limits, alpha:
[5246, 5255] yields 7.50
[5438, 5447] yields 7.38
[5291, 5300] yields 7.43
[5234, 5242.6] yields 7.50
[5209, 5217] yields 7.53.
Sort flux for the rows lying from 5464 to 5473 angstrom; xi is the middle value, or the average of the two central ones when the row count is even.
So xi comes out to 235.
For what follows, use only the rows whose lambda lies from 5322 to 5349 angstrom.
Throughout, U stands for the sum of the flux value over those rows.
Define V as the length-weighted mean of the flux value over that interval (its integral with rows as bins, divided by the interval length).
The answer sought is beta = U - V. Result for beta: 5144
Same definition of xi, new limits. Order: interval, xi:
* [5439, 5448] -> 238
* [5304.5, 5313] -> 254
